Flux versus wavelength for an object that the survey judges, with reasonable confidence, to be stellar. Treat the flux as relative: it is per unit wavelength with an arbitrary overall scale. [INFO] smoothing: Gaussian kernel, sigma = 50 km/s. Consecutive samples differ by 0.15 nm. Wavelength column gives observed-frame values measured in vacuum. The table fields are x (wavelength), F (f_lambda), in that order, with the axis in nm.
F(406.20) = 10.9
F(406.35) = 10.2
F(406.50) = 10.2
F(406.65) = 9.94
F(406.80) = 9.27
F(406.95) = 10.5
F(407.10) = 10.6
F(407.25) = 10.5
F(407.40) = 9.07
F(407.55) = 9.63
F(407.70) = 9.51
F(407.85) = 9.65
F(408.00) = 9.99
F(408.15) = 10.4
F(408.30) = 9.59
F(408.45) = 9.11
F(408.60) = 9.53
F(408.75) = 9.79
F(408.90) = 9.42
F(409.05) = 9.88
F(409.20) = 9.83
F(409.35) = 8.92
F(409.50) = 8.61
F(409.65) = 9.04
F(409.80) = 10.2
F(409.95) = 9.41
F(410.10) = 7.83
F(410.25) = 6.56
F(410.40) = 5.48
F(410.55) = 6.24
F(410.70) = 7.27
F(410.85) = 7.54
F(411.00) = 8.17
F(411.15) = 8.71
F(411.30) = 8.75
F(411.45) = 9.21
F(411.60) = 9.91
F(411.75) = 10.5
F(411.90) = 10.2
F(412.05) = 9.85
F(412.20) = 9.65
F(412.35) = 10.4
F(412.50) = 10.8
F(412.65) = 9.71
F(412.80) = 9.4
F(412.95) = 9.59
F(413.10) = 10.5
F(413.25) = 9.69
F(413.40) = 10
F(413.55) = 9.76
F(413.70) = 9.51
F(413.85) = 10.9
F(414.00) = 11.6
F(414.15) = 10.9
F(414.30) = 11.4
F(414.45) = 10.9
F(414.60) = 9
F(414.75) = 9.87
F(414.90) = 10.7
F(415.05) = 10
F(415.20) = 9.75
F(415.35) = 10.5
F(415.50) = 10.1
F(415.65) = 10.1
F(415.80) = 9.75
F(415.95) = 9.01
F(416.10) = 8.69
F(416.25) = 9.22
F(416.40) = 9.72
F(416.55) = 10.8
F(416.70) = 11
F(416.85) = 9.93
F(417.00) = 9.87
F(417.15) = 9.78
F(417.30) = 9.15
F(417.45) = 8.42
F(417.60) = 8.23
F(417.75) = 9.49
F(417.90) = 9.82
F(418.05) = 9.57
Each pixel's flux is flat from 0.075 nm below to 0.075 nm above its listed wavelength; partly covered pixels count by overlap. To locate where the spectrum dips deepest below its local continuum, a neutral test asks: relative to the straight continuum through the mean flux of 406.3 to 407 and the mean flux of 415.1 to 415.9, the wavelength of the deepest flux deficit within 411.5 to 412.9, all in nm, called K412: 412.80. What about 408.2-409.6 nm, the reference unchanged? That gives 409.50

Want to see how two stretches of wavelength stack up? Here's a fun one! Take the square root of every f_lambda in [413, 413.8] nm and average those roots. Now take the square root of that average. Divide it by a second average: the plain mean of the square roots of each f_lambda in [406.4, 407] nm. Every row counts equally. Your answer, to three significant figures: 0.562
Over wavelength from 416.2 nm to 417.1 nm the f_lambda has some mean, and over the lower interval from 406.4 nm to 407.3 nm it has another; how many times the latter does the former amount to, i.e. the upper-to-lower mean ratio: 0.99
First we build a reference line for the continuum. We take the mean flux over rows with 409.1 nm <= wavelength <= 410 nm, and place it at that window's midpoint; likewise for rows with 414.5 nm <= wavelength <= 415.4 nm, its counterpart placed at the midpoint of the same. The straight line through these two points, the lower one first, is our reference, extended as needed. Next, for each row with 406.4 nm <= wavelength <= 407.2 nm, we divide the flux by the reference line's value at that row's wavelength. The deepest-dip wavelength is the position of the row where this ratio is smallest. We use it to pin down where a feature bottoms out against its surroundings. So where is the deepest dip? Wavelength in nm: 406.80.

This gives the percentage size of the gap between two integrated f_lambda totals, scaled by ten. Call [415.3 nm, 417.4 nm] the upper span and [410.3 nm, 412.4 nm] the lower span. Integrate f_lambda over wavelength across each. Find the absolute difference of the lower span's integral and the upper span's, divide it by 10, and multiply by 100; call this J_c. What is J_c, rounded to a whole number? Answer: 24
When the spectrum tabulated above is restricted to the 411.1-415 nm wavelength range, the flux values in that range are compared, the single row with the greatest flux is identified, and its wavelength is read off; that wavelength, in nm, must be 414.00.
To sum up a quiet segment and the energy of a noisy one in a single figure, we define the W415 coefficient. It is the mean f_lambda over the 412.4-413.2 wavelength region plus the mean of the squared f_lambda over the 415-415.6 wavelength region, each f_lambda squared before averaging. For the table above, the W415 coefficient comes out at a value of 112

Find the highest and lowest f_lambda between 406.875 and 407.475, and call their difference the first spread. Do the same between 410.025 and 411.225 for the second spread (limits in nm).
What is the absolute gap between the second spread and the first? 1.7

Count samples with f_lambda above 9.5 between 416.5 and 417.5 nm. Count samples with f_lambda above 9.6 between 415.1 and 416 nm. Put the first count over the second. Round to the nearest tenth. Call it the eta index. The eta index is 1.0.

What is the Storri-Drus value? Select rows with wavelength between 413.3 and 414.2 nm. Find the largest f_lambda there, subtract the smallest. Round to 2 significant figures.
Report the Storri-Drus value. 2.1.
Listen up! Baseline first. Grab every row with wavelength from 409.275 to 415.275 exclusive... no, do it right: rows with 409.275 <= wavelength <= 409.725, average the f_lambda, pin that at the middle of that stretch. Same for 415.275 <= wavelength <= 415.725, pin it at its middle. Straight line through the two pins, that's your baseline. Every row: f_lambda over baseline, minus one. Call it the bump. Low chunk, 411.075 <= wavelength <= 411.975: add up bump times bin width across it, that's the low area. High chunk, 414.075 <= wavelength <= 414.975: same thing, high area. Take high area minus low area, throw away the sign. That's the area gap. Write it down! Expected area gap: 0.019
